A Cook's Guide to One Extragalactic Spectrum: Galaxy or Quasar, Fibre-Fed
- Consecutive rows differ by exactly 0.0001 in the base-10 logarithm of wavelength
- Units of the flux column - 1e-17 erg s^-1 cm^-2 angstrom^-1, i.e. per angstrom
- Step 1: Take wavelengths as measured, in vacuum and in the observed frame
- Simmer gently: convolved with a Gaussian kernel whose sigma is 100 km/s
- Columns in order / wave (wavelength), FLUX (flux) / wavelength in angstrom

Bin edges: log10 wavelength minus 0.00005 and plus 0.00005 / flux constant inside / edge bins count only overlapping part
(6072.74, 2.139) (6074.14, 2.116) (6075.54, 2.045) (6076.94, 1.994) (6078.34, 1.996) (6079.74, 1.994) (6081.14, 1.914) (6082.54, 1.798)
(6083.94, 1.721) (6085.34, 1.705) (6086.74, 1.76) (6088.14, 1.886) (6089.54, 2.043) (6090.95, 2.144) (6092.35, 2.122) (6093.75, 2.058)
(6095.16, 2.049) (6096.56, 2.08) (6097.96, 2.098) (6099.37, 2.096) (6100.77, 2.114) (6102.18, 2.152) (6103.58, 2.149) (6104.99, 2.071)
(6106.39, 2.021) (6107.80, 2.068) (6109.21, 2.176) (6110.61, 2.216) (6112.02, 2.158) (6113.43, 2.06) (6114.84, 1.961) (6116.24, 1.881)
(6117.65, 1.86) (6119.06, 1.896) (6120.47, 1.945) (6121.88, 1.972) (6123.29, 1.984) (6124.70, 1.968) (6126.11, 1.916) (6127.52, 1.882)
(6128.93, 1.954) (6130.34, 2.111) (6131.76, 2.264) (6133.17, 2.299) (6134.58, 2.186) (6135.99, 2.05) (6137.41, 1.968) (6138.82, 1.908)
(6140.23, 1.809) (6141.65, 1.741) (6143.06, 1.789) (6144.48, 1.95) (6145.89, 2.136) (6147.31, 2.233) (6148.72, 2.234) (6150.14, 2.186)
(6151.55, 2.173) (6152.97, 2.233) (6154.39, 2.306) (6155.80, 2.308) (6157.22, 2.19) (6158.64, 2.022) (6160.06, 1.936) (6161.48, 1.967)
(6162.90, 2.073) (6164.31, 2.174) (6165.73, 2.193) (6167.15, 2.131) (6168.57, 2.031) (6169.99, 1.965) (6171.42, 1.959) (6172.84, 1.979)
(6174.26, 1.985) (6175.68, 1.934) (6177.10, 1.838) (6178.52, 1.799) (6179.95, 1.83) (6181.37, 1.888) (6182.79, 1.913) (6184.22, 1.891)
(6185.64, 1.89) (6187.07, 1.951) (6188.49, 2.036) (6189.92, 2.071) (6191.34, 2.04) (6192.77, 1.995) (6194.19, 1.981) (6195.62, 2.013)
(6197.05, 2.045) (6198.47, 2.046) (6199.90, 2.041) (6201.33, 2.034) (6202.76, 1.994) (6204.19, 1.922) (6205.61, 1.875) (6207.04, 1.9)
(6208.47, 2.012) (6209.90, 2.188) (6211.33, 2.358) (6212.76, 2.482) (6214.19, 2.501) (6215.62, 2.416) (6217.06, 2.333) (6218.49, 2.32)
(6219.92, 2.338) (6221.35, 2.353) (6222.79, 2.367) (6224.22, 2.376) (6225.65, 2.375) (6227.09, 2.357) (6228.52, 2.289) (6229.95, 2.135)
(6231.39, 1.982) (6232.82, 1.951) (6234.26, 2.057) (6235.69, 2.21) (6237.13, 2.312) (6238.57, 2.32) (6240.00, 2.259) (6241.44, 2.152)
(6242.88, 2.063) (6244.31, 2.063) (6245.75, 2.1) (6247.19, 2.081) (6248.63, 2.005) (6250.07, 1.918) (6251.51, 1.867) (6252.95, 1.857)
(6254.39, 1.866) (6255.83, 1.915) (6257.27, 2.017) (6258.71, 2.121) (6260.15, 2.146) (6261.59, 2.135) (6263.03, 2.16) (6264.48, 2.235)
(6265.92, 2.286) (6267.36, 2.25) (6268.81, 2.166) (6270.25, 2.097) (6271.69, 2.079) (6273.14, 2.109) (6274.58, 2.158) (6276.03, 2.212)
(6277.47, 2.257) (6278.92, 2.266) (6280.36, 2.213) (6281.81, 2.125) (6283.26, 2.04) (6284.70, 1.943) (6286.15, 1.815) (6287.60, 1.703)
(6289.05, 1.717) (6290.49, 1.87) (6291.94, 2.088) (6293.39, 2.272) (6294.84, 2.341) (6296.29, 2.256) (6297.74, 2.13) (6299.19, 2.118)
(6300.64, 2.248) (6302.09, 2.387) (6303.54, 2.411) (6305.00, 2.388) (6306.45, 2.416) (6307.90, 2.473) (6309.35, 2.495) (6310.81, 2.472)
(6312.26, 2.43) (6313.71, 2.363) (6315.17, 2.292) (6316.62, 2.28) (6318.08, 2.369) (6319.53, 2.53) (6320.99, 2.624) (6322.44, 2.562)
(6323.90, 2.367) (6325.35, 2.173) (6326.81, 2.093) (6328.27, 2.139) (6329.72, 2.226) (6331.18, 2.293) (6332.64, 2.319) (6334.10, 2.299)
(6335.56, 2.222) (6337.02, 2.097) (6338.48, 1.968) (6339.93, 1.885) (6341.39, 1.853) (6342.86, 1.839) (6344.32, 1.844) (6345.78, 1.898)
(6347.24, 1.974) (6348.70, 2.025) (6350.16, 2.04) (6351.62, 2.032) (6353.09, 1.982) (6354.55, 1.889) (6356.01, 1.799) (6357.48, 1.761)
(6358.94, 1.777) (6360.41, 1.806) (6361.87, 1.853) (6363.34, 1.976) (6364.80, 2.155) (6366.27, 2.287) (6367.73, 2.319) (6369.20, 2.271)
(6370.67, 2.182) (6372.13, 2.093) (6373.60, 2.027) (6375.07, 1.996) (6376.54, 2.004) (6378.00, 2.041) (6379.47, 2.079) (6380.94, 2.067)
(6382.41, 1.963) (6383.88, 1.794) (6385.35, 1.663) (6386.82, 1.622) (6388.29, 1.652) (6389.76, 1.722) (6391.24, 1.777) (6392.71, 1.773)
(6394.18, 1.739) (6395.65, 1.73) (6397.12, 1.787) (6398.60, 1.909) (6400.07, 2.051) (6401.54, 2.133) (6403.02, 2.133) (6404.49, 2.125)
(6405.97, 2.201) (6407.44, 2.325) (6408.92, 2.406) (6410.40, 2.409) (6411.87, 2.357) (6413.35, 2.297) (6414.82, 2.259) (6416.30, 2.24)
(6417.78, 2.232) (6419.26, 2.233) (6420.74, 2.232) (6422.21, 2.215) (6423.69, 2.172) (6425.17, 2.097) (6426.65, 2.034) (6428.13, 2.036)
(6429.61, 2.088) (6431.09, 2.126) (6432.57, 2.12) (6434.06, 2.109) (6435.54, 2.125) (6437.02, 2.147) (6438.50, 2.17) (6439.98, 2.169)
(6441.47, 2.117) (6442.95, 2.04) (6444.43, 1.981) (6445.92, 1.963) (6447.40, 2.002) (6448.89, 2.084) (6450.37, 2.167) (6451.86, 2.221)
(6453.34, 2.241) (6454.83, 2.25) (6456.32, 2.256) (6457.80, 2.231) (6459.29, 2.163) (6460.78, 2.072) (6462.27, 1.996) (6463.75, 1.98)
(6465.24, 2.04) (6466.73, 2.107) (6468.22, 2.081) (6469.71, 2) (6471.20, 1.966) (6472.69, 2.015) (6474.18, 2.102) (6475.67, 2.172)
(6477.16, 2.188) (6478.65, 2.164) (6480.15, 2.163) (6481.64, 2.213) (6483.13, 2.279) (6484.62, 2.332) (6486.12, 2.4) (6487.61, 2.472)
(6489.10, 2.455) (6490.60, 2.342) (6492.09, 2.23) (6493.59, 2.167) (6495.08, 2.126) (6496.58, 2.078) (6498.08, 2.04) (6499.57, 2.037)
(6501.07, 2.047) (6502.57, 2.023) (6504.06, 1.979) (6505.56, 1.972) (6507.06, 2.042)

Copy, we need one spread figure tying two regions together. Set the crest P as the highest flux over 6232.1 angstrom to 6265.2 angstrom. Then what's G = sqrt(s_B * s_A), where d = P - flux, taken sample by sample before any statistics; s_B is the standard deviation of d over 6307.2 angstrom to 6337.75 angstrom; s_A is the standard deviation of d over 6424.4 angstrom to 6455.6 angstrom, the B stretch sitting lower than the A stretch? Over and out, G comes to 0.11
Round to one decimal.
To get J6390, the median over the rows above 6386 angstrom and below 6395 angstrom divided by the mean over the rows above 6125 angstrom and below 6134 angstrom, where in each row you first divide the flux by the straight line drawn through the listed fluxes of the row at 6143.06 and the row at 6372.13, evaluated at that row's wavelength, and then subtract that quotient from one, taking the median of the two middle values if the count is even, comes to -1.1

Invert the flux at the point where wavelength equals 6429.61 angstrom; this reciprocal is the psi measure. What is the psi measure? 0.479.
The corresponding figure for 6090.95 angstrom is 0.466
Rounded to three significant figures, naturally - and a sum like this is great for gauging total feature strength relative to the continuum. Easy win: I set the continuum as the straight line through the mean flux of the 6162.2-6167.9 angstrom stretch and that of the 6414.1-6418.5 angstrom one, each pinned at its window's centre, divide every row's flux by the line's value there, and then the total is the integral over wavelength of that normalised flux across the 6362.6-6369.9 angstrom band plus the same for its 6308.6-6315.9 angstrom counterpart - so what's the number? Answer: 15.2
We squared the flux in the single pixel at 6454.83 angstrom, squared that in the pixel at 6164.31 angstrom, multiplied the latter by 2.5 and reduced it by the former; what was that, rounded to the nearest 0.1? 6.8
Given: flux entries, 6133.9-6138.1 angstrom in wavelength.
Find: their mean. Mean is 2.07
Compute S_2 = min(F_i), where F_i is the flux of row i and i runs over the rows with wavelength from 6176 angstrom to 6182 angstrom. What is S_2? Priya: 1.799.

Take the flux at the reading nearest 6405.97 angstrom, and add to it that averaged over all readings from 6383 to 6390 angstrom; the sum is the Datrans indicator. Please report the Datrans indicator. 3.9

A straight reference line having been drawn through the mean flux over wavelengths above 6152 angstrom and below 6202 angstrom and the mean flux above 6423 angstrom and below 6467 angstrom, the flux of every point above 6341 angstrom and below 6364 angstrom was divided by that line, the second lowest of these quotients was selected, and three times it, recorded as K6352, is 2.56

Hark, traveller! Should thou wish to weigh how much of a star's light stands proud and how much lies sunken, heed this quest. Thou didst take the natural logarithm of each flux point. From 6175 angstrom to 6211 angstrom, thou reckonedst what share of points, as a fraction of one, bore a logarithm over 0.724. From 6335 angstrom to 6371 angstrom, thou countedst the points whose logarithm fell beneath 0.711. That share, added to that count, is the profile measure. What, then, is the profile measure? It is 17.1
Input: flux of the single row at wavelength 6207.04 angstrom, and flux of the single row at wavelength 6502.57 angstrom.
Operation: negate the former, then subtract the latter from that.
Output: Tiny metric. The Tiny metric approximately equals -3.92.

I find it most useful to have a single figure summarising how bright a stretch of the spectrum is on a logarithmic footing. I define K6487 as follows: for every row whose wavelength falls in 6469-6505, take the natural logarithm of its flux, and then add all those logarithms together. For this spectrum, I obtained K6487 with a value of 18.5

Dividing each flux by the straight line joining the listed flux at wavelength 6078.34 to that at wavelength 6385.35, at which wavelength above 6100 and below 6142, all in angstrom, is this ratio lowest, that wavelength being 6141.65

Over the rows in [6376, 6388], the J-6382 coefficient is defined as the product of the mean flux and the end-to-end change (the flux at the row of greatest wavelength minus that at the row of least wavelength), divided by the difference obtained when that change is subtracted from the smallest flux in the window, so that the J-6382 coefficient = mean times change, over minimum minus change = -0.36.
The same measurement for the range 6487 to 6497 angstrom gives -0.36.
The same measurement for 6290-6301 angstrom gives 0.55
